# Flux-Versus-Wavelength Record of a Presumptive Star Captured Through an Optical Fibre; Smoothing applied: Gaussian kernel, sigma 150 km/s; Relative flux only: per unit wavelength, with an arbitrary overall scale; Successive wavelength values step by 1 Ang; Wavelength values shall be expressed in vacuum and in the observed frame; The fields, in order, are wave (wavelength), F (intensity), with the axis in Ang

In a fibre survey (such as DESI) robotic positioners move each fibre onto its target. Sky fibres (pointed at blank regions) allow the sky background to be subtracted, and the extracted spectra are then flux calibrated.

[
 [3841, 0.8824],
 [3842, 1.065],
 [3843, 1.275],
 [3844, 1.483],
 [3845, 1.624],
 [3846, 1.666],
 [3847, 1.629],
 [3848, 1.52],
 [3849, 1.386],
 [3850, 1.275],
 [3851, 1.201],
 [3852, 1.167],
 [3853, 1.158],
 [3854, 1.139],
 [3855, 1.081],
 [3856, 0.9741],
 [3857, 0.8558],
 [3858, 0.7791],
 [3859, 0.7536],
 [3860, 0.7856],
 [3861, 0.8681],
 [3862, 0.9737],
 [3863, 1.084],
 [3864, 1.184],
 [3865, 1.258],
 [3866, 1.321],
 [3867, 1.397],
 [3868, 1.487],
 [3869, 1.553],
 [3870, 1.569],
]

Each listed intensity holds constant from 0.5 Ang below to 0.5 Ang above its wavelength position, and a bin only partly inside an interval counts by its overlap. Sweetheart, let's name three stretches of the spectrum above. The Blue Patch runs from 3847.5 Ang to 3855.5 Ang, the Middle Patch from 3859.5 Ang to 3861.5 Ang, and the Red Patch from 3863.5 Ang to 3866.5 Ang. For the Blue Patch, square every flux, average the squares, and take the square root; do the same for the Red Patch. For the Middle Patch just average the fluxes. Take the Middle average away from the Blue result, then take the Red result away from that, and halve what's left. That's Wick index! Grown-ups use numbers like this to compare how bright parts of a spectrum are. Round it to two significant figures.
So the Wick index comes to -0.42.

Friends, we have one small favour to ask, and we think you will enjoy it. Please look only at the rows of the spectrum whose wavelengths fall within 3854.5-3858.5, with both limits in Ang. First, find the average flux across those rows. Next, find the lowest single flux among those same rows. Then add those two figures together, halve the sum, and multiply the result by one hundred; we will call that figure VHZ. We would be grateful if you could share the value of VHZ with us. 85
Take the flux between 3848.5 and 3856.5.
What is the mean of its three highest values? 1.3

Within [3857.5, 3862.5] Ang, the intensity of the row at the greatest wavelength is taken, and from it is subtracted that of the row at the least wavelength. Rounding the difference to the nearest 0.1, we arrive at 0.2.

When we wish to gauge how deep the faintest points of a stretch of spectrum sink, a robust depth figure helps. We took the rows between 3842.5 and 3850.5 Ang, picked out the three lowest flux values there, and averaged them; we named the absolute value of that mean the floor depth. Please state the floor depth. 1.3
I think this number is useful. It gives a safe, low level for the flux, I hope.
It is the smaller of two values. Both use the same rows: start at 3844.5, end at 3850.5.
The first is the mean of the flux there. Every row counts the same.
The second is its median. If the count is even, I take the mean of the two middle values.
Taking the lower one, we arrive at 1.52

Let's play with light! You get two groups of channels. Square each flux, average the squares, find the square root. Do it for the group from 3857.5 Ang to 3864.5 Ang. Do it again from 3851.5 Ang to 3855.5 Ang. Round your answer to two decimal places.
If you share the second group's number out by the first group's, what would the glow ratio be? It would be 1.22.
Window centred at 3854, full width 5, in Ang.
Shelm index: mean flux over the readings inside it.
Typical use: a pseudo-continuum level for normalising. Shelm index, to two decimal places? 1.10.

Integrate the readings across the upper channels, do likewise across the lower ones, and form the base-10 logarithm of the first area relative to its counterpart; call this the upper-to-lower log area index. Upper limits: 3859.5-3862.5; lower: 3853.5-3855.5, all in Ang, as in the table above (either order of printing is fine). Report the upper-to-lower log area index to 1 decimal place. 0.1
